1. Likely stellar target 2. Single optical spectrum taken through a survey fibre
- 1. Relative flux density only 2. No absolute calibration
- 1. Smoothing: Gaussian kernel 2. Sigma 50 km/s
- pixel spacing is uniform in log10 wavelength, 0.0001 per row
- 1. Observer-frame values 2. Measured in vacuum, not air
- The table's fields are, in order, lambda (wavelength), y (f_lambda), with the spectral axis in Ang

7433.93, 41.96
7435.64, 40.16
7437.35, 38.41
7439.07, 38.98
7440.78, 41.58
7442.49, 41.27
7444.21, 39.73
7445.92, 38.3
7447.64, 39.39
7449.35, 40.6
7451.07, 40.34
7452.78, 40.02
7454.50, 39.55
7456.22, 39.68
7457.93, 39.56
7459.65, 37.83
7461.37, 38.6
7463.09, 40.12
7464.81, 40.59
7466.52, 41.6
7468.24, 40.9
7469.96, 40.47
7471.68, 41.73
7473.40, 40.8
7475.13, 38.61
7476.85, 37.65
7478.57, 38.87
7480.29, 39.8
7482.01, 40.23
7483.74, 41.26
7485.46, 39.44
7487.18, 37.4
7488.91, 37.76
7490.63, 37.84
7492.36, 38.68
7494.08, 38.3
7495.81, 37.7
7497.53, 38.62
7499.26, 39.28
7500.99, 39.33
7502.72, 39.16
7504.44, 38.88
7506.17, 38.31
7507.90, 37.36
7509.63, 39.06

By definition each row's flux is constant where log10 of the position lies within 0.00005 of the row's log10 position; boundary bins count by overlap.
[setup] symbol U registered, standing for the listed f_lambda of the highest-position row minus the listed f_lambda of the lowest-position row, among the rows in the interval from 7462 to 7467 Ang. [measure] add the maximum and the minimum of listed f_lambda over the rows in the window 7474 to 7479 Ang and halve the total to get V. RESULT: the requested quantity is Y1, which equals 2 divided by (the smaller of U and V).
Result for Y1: 1.4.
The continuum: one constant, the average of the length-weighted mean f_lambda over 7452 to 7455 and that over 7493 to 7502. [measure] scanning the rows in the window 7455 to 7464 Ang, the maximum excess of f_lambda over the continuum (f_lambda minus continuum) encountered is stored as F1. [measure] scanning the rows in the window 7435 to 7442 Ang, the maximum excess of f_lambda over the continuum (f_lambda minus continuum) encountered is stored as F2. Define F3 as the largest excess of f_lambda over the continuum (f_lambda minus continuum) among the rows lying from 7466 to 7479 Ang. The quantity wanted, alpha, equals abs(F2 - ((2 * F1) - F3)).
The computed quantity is 3.1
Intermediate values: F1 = 0.9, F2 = 2.4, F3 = 2.5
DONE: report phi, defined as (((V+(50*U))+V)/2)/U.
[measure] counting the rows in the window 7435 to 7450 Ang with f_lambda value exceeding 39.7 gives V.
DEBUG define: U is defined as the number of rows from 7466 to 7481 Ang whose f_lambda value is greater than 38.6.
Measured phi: 25.6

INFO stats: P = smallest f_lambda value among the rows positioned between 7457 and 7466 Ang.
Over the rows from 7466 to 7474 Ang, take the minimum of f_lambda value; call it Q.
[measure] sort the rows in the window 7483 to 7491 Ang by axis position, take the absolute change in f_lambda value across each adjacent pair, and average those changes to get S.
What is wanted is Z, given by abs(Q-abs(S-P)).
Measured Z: 3.7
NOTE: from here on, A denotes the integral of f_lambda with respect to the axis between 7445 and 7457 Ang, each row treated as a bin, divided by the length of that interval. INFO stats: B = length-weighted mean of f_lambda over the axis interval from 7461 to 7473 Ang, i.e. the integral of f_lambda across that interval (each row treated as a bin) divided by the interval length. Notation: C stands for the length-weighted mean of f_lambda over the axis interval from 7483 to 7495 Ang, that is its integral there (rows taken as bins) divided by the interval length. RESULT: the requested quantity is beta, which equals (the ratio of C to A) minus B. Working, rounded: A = 39.7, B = 40.7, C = 38.6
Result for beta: -39.7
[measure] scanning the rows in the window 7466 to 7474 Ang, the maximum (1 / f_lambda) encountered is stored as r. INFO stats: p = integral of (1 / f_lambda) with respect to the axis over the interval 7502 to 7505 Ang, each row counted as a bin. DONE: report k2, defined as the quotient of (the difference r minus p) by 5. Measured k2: -0.010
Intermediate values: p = 0.08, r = 0.0247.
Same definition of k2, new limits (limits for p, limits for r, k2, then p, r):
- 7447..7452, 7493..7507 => -0.020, 0.12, 0.0265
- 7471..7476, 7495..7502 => -0.019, 0.12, 0.0265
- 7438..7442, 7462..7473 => -0.015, 0.10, 0.0249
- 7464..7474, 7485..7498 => -0.043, 0.24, 0.0267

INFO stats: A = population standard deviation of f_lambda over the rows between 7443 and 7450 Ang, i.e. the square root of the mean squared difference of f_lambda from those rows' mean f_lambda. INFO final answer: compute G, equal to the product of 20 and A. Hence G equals 16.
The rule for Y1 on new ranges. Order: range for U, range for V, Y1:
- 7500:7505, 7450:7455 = -4.4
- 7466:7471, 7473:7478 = -1.8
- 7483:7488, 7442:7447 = -0.5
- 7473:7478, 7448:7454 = -0.6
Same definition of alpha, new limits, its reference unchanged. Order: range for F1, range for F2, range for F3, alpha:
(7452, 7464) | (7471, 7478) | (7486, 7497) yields 0.2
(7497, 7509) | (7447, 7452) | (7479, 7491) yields 3.2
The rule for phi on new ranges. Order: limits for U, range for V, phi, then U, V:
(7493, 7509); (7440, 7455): 26.2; 5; 6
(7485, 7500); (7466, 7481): 26.5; 4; 6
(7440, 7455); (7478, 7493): 25.4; 8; 3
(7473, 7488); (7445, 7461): 25.4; 7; 3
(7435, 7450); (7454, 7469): 25.6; 7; 4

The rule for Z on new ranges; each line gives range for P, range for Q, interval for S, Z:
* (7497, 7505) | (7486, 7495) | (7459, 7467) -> 0.3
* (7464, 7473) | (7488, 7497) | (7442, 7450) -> 1.5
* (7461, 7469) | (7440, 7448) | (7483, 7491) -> 0.8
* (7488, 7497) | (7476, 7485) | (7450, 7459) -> 0.2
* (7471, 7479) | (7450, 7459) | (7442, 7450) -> 3.2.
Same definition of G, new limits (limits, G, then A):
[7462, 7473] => 12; 0.6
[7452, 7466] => 17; 0.8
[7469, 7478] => 30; 1.5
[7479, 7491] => 27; 1.4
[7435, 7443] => 25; 1.2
